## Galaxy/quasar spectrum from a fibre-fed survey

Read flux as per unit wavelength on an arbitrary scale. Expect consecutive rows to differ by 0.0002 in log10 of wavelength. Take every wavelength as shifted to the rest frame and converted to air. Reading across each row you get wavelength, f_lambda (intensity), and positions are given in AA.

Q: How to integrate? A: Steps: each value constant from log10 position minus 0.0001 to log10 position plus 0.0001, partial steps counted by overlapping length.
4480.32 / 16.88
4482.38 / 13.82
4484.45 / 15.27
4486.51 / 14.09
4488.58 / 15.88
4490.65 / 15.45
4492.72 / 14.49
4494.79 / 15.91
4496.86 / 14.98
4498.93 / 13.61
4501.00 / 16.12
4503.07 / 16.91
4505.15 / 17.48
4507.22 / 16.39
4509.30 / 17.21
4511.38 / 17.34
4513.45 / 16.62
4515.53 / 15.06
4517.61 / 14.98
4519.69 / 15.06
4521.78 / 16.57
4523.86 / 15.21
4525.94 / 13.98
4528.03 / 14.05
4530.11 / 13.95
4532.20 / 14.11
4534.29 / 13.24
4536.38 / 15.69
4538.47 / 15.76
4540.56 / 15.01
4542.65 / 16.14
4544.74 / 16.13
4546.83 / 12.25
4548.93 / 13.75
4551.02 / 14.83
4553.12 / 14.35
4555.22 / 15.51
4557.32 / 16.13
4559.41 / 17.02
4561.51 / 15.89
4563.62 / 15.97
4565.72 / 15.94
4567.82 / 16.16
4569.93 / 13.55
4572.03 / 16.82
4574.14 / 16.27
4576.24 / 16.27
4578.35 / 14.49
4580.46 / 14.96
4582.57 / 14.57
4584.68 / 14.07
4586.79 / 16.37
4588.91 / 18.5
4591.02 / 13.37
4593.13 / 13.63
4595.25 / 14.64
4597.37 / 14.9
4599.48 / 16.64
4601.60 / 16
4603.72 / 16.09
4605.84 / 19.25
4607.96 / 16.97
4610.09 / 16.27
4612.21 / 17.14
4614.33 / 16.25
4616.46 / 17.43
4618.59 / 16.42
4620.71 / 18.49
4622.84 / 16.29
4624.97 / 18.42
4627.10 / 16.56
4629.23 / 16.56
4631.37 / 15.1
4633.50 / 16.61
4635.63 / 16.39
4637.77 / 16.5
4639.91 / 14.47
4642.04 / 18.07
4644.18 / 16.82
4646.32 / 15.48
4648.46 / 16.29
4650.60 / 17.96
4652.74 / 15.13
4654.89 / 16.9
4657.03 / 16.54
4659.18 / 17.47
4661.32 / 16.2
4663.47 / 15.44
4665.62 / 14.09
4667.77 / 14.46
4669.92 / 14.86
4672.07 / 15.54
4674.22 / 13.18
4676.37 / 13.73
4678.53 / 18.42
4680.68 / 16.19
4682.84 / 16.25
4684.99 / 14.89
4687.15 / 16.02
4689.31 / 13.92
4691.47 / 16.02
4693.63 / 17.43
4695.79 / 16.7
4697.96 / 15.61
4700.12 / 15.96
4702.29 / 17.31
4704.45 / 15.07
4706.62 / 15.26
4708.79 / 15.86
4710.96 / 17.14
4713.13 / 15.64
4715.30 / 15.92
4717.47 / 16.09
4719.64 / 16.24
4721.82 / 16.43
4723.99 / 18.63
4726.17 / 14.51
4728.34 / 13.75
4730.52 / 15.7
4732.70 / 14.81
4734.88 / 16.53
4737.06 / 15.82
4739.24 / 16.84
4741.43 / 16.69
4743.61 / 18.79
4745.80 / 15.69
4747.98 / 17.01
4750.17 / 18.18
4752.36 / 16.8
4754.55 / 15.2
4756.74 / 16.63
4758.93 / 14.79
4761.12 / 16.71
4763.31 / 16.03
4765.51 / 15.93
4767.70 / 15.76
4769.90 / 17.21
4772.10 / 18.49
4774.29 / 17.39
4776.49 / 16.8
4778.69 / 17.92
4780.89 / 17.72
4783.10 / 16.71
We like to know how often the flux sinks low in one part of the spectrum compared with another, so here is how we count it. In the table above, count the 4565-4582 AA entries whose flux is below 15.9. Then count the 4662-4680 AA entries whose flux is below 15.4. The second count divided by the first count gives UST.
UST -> 1.7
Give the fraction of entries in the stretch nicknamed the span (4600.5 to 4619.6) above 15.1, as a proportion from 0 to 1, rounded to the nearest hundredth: 1.00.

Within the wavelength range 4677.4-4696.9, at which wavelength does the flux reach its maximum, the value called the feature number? 4678.53 AA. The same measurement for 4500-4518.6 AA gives 4505.15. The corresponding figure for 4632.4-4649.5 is 4642.04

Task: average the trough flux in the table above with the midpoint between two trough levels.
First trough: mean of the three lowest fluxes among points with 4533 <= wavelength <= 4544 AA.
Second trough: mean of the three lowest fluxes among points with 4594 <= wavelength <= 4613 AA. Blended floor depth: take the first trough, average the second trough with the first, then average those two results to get 14.8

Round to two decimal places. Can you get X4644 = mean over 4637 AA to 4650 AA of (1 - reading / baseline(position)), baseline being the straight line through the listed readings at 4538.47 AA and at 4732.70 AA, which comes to -0.07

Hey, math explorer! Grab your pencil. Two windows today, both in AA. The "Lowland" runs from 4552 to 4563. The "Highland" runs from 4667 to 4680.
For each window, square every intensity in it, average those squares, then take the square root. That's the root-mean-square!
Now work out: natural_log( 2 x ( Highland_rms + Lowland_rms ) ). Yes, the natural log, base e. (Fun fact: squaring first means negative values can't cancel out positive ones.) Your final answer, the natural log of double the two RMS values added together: 4.12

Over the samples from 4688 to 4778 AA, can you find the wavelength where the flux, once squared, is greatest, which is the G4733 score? 4743.61 AA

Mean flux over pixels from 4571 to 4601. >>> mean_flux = 15.4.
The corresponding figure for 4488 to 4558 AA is 15.3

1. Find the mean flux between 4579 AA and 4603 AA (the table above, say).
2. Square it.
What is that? 232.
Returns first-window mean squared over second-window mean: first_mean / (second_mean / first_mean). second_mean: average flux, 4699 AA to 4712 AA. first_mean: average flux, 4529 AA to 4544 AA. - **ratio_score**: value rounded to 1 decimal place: 13.7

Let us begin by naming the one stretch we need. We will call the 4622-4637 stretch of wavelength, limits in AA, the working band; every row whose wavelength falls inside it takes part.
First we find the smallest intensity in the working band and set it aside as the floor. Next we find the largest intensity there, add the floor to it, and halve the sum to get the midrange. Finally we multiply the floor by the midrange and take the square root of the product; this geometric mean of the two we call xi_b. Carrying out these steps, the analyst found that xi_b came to 15.9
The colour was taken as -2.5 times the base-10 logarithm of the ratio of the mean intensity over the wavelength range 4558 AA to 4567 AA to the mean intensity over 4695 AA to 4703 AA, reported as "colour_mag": 0.01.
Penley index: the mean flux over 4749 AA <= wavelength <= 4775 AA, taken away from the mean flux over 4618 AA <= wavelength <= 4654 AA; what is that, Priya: 0.0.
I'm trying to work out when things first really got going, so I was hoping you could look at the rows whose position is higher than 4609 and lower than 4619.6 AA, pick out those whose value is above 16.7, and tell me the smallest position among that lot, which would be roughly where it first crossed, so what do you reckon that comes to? 4612.21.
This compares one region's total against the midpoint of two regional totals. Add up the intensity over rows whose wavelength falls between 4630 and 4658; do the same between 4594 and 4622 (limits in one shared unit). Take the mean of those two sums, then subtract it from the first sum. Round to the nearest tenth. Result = -2.1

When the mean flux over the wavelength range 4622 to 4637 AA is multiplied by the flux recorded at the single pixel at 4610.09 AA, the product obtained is 269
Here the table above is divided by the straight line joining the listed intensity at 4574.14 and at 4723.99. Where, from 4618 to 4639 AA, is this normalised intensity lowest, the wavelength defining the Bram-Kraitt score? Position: 4631.37 AA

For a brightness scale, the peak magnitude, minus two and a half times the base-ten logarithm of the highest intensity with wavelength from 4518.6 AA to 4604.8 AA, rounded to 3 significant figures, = -3.17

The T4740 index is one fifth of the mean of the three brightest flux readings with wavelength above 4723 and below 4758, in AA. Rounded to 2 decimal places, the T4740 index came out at 3.71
